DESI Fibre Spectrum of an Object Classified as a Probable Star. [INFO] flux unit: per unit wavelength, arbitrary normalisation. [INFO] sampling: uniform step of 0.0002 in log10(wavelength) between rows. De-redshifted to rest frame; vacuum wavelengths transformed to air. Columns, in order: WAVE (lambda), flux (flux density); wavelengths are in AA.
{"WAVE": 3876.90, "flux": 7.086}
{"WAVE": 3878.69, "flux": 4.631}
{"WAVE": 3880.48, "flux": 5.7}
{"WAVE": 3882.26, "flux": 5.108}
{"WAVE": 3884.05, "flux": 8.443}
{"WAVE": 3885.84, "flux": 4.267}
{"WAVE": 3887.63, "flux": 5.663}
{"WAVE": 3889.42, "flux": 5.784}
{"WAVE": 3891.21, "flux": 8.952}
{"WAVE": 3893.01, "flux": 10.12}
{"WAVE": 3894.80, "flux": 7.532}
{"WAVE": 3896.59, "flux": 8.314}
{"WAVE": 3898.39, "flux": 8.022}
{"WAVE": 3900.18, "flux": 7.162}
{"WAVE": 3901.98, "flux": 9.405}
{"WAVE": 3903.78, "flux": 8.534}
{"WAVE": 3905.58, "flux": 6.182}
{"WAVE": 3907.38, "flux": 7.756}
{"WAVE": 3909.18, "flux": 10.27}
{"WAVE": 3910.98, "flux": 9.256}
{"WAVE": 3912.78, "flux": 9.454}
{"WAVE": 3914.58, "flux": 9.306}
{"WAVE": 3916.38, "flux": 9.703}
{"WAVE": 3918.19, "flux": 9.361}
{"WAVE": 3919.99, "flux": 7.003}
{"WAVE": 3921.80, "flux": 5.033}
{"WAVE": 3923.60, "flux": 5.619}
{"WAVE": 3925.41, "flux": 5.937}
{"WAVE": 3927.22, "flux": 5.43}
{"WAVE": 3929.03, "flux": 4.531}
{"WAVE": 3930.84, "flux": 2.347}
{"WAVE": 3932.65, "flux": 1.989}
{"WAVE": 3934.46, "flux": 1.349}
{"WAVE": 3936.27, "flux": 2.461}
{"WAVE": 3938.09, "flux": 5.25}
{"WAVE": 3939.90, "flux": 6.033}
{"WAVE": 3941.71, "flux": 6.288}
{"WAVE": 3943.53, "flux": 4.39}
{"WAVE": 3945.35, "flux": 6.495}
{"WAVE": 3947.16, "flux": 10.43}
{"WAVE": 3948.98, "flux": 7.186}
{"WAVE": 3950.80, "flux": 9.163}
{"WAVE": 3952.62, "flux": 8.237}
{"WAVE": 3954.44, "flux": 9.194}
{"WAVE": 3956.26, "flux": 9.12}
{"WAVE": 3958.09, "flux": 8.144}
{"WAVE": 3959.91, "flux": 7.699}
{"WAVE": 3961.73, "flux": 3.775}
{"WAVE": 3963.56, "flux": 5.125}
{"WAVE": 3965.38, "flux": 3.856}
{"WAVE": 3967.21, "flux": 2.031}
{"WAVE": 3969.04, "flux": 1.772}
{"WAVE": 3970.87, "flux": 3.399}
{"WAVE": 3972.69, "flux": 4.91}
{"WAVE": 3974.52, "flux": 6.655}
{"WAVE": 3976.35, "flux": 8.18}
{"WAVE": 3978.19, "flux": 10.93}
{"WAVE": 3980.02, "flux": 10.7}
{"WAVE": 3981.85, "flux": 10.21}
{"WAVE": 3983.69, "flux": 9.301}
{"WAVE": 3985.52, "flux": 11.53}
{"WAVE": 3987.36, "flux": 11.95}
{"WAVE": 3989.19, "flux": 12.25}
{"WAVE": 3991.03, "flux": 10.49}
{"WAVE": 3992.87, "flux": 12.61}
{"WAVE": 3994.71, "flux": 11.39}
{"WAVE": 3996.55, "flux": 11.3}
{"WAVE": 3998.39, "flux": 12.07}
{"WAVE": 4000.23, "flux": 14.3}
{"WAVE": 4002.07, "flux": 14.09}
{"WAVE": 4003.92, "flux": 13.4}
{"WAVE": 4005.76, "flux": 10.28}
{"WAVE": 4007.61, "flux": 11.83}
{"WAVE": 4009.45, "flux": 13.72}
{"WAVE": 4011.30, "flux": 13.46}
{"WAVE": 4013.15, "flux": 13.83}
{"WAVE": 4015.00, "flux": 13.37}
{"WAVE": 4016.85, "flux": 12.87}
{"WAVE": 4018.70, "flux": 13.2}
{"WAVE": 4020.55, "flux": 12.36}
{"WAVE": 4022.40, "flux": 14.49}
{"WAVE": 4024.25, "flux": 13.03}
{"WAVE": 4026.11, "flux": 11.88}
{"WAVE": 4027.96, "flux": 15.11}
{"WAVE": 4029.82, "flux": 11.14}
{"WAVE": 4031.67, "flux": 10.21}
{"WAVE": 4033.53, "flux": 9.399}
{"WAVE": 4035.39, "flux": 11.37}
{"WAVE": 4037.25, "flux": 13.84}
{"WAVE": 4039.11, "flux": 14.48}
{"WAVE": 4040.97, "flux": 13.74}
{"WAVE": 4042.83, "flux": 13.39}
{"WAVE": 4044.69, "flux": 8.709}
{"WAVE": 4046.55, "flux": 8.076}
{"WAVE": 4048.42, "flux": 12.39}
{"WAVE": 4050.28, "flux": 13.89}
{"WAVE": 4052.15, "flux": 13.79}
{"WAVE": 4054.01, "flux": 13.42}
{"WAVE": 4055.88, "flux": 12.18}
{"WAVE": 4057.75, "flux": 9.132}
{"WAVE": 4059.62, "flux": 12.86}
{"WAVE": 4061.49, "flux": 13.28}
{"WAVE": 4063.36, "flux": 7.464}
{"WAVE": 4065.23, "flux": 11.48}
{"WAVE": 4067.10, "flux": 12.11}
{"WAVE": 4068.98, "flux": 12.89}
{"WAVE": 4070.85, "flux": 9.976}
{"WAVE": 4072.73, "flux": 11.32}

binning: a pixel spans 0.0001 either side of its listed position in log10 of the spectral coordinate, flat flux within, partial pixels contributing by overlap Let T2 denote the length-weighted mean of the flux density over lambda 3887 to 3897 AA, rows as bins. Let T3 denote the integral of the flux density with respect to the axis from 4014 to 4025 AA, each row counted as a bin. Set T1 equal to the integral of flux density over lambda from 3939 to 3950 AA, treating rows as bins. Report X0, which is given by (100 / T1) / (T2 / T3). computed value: 25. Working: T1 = 75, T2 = 8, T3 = 146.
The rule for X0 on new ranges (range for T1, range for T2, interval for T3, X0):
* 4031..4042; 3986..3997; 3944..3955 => 6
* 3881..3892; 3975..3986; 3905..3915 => 13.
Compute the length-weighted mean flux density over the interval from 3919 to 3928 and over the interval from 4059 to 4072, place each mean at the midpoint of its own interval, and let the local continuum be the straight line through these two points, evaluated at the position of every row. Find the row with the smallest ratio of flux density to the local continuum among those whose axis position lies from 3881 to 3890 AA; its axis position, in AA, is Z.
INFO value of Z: 3885.84 AA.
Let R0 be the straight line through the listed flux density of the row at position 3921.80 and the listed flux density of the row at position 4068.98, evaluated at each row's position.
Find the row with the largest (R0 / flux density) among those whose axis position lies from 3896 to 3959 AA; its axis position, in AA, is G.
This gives 3934.46 AA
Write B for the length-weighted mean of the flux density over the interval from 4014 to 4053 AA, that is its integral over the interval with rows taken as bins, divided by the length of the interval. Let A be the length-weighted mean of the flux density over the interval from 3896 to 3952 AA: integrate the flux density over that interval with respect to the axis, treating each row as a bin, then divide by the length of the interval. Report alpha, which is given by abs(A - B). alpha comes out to 5.7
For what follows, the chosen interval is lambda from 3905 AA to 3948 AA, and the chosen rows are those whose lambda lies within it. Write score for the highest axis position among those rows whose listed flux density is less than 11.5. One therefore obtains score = 3947.16 AA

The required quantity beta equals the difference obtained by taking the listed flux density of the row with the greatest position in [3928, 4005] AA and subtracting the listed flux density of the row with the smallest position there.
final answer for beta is 9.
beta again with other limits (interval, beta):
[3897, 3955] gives 1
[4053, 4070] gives -1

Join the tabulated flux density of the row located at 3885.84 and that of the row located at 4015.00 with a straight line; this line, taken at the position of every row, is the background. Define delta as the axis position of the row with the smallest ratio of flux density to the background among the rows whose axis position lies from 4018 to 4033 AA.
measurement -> 4031.67 AA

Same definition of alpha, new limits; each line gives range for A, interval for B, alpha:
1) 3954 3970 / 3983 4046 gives 6.8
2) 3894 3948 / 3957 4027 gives 3.5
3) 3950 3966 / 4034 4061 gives 5.0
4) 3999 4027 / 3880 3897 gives 6.1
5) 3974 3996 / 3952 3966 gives 3.7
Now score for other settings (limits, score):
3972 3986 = 3983.69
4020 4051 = 4046.55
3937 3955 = 3954.44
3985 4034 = 4033.53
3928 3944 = 3943.53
